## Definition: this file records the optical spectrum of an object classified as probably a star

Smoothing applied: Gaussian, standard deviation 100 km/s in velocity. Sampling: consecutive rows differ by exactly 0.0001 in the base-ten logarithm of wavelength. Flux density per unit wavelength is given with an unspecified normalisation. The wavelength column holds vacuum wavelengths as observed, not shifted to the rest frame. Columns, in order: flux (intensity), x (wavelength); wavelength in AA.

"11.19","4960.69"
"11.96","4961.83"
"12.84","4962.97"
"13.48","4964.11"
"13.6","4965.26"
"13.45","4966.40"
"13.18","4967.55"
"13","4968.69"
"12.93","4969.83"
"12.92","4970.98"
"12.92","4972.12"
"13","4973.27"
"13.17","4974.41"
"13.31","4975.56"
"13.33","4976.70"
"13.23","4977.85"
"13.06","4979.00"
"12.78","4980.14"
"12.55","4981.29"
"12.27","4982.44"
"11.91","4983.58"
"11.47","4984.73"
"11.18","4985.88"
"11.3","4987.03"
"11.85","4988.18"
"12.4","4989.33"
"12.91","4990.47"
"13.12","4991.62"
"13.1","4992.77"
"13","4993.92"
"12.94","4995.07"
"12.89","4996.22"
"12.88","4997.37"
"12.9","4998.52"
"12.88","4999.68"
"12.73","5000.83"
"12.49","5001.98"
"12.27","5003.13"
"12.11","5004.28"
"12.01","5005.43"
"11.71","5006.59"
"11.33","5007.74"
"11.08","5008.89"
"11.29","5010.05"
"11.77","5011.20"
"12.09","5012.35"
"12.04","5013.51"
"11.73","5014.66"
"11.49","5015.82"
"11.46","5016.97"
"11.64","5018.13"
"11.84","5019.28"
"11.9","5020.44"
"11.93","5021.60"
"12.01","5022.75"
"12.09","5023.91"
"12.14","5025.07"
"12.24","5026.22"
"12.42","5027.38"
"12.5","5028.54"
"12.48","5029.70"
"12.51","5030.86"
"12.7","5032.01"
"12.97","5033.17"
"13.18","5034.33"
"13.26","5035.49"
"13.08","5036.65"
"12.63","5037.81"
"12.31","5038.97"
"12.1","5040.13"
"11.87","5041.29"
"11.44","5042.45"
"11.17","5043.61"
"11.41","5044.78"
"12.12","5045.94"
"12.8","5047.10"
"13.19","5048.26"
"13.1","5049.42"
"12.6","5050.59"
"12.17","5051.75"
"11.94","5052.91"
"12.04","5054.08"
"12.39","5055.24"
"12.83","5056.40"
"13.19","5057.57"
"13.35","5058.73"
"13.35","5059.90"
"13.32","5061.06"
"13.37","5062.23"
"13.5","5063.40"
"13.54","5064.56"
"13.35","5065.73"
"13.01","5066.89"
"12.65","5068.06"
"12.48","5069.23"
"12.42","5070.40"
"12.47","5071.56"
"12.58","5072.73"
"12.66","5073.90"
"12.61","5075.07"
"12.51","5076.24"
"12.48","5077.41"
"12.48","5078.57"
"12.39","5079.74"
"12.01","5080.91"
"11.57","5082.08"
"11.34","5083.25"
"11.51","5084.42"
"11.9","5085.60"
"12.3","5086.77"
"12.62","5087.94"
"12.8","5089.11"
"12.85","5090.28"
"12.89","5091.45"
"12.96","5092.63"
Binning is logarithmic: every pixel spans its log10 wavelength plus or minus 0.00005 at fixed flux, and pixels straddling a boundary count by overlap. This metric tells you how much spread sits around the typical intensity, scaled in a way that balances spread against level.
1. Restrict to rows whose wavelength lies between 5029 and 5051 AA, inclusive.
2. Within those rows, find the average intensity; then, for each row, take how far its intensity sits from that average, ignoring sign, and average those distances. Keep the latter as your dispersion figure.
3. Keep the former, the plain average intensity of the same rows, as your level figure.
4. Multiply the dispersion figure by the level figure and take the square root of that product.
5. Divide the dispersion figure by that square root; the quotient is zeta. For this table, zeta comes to 0.203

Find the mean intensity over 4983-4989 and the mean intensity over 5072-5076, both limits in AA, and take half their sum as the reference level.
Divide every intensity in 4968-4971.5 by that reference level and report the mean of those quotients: 1.07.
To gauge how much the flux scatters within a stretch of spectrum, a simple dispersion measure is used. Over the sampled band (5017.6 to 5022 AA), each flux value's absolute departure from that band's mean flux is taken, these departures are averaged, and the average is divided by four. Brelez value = 0.023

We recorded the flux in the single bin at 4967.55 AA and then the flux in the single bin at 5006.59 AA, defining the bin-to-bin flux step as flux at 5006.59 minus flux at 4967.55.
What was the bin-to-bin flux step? -1.5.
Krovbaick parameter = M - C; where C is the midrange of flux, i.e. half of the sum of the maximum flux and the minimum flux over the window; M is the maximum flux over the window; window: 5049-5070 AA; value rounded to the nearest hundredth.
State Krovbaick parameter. 0.80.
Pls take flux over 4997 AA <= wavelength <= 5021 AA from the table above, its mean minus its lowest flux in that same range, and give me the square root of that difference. 0.95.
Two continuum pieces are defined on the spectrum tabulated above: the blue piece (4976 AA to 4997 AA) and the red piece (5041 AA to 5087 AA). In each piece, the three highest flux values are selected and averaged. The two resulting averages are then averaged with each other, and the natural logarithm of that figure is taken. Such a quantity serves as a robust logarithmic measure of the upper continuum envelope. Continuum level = 2.59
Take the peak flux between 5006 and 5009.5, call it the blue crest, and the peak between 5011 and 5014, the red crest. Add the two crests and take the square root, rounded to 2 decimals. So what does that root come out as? 4.88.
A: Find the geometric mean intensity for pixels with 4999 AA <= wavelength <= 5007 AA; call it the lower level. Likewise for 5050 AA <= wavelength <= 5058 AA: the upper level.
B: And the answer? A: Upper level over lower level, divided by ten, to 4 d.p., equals 0.1011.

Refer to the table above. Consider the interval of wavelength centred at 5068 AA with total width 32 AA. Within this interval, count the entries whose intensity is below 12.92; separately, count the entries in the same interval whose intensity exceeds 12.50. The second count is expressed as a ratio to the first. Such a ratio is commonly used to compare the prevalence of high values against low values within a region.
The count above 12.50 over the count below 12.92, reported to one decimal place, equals 0.8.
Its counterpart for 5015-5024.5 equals 0.0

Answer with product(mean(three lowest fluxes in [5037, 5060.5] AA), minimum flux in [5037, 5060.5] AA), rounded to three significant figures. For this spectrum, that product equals 127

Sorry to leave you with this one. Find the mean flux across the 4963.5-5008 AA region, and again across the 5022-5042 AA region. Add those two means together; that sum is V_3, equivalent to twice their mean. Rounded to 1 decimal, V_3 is 25.2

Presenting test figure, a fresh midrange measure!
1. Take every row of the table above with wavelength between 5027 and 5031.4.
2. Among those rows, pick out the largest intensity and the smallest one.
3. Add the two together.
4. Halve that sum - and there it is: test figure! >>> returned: 12.5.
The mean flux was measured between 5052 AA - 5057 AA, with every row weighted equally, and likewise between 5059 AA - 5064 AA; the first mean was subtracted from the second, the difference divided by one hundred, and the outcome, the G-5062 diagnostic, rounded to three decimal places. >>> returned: 0.011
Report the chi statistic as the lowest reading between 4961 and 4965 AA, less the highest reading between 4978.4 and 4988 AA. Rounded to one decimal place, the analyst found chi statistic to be -1.1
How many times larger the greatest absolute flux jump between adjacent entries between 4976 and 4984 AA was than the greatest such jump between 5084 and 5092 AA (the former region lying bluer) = 0.9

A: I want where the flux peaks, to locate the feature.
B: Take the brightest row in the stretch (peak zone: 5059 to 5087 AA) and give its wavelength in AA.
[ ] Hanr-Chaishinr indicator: 5064.56 AA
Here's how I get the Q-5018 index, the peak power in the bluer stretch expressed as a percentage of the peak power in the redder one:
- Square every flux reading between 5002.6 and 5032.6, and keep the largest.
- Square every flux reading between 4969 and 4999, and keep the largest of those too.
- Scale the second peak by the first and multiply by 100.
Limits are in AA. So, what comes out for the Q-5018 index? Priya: 110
